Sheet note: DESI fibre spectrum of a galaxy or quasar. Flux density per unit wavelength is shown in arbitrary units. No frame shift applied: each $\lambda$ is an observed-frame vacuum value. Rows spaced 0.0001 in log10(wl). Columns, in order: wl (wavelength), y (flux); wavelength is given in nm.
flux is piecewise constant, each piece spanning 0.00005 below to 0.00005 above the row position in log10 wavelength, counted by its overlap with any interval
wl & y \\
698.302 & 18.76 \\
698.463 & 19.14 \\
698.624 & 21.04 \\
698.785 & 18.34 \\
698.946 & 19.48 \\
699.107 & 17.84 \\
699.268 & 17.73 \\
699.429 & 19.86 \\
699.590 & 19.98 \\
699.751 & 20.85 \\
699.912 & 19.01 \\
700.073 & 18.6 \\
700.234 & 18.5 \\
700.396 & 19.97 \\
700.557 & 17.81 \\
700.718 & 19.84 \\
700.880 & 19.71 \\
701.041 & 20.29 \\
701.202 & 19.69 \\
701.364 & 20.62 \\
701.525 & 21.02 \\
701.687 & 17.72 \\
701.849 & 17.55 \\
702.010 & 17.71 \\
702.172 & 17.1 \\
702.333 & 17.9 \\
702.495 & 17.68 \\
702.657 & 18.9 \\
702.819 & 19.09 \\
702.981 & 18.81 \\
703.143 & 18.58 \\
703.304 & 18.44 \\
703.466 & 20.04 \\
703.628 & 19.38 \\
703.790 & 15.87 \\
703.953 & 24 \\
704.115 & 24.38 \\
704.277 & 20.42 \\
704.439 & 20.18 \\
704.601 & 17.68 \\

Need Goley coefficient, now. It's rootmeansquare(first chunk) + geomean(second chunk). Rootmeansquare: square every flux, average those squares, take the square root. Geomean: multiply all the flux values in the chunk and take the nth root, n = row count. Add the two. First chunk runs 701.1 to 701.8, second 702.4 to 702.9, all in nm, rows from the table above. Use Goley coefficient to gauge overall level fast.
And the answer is 38.3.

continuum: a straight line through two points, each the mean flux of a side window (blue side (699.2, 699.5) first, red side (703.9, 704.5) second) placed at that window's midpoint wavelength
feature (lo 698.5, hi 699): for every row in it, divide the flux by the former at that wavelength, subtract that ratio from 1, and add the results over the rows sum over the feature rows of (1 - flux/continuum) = -0.2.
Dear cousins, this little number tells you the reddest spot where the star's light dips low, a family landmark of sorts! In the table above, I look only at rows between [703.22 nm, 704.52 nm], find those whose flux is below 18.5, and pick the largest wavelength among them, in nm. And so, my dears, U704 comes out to 703.790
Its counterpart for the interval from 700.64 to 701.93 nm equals 701.849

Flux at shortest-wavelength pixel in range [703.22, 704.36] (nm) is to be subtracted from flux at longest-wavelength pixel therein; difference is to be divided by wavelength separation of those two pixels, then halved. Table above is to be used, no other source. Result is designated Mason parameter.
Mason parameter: 1.02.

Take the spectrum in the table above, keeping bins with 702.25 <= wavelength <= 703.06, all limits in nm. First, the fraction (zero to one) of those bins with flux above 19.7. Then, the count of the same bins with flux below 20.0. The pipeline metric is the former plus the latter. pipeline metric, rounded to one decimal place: 5.0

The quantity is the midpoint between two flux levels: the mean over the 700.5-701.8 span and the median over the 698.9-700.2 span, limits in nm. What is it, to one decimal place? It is 19.4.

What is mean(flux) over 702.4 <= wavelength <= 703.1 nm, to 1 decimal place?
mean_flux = 18.6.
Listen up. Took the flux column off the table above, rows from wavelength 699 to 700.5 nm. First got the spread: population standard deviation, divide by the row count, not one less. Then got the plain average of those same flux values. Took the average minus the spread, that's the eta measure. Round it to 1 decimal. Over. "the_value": 18.1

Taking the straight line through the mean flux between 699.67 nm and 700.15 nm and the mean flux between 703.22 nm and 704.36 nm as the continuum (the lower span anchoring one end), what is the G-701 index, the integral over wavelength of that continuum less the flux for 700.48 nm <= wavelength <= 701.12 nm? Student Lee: 0.18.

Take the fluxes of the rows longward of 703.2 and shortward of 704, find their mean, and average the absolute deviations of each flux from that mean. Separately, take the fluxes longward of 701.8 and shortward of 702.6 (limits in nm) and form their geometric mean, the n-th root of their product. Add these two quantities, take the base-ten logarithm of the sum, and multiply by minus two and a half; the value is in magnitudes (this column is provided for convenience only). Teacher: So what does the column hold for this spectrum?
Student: -3.23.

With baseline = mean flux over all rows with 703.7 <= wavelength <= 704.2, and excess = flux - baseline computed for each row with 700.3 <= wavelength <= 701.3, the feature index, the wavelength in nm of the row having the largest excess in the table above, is 701.041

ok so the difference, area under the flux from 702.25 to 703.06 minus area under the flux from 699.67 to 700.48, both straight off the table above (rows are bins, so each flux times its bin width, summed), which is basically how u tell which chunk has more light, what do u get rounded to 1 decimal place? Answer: -0.7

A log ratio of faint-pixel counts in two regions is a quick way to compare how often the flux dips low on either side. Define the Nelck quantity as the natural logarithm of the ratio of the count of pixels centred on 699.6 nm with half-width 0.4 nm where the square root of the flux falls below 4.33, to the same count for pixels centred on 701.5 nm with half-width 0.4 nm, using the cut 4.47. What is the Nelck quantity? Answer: -1.1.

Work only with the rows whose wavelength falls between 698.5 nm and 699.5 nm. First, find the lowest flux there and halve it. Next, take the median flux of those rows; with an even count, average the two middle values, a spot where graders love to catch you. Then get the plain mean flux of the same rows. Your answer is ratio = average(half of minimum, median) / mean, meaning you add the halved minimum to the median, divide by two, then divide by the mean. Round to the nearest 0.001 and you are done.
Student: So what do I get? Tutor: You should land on 0.729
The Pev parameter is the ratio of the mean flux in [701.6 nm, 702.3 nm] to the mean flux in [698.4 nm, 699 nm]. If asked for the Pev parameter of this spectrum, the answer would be 0.90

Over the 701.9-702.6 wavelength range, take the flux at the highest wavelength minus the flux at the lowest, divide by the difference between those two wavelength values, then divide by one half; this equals 0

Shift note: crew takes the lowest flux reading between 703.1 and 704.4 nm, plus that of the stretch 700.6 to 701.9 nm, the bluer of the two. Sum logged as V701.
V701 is 33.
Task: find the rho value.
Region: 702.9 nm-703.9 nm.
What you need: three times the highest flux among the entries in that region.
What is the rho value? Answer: 60.1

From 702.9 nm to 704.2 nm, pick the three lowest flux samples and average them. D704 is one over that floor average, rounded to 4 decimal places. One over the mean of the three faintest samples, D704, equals 0.0567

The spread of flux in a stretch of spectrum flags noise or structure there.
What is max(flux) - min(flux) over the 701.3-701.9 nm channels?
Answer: 3.5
